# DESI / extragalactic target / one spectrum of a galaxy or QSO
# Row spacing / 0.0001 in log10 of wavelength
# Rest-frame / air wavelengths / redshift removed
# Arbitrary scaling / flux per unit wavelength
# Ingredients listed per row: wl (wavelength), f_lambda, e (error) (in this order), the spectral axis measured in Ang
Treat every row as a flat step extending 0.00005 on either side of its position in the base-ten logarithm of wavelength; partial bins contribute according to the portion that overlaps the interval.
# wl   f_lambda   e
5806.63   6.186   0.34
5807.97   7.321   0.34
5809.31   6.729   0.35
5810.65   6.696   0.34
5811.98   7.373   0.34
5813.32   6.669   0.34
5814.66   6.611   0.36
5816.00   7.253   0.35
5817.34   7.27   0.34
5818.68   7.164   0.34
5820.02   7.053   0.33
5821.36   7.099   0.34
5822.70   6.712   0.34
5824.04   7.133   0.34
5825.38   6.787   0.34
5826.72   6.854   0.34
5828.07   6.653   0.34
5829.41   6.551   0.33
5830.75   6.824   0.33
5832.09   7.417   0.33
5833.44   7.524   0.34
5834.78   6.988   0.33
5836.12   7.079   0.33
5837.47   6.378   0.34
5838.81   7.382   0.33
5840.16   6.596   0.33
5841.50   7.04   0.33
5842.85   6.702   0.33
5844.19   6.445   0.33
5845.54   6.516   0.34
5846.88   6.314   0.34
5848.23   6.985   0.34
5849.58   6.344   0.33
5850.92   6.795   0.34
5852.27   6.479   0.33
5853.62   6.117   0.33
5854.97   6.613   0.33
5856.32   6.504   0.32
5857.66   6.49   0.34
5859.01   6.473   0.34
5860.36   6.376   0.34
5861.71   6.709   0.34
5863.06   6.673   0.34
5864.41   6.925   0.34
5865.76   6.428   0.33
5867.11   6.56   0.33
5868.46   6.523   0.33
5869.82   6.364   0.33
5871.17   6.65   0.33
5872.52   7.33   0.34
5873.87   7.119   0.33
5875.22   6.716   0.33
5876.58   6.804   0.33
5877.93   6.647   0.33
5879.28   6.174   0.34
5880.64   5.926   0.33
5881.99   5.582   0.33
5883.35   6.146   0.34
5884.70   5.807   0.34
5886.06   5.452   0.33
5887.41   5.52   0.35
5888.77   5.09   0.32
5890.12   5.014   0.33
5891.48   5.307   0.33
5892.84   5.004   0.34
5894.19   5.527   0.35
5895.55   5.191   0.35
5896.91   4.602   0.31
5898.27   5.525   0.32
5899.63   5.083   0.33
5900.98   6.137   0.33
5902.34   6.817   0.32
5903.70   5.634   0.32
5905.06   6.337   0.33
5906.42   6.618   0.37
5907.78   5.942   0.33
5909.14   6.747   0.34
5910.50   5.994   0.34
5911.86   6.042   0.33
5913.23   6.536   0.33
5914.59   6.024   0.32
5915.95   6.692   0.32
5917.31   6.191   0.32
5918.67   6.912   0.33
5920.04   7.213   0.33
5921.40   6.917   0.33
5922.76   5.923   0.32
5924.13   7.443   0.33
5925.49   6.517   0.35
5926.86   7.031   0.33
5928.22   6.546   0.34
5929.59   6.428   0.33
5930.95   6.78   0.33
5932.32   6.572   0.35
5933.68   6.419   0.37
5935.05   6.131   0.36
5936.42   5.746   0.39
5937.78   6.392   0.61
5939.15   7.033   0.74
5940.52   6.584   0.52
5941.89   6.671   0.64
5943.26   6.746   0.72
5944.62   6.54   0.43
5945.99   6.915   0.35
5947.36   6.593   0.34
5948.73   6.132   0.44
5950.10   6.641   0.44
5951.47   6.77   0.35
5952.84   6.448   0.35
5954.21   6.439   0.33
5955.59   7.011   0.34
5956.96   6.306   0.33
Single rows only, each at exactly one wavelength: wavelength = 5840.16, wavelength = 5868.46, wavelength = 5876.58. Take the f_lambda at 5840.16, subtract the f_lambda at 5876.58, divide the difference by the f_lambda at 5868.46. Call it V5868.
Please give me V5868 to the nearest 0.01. -0.03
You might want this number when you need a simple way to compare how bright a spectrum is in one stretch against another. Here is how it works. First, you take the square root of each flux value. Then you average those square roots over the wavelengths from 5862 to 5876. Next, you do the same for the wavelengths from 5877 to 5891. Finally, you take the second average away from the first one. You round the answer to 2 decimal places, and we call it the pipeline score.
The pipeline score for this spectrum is 0.20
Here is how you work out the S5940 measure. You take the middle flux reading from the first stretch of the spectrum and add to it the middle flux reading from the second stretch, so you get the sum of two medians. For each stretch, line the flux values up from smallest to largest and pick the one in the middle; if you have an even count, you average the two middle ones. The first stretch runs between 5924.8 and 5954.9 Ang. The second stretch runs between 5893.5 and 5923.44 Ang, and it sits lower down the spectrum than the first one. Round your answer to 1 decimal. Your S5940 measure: 12.6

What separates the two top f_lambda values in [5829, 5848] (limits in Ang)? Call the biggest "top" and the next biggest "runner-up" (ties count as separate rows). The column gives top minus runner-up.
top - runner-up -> 0.11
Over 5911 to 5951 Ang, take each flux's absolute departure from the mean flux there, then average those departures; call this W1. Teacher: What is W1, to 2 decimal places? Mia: 0.30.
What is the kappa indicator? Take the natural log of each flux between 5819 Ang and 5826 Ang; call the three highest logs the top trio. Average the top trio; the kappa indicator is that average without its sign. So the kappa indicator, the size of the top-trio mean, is 1.96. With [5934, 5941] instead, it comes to 1.90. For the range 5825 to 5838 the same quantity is 1.99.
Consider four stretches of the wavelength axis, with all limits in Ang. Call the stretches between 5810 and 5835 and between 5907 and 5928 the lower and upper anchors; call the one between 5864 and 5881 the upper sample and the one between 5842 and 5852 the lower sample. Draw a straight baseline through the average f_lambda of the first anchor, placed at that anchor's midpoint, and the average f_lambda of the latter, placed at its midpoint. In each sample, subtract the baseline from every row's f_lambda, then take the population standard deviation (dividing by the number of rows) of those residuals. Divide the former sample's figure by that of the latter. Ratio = 1.52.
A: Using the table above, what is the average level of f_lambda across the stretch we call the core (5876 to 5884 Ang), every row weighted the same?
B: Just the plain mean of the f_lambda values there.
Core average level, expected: 6.21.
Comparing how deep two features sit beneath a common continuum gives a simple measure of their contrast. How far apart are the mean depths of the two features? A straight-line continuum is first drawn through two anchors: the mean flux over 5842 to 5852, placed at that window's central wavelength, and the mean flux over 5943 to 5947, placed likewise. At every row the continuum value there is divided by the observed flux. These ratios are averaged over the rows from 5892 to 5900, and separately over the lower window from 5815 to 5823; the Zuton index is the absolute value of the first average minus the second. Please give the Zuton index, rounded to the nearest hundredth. 0.37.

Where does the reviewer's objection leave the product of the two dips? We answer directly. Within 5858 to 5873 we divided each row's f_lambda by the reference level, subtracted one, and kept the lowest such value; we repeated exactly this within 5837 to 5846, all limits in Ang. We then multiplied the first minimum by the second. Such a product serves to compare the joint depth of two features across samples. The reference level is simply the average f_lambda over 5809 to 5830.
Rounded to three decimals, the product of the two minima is 0.006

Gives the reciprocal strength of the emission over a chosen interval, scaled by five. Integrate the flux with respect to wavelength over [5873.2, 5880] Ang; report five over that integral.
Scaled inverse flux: 0.110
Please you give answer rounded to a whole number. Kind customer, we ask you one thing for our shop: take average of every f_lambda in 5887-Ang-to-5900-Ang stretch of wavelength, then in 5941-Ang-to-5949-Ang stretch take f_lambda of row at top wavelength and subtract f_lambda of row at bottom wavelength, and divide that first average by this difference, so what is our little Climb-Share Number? -10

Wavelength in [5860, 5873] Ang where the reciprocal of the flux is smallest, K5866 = 5872.52 Ang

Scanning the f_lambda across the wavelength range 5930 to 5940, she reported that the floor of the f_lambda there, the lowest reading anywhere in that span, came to 5.746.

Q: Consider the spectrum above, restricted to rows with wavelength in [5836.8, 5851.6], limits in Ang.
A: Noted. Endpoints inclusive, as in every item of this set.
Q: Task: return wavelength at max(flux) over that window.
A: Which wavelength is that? 5838.81 Ang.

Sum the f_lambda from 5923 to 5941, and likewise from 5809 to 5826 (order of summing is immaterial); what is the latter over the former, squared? 1.1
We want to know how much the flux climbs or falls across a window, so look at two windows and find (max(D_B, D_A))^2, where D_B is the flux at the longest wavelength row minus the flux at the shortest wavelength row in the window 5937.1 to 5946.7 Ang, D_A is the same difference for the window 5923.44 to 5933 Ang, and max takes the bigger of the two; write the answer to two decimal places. 0.27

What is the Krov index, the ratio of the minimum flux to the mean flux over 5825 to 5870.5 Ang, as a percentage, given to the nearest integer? 91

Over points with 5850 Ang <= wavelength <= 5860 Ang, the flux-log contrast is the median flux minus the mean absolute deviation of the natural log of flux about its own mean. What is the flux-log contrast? 6.47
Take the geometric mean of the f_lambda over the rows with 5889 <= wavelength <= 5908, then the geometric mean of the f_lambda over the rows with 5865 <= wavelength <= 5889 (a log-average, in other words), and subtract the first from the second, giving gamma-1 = 0.7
